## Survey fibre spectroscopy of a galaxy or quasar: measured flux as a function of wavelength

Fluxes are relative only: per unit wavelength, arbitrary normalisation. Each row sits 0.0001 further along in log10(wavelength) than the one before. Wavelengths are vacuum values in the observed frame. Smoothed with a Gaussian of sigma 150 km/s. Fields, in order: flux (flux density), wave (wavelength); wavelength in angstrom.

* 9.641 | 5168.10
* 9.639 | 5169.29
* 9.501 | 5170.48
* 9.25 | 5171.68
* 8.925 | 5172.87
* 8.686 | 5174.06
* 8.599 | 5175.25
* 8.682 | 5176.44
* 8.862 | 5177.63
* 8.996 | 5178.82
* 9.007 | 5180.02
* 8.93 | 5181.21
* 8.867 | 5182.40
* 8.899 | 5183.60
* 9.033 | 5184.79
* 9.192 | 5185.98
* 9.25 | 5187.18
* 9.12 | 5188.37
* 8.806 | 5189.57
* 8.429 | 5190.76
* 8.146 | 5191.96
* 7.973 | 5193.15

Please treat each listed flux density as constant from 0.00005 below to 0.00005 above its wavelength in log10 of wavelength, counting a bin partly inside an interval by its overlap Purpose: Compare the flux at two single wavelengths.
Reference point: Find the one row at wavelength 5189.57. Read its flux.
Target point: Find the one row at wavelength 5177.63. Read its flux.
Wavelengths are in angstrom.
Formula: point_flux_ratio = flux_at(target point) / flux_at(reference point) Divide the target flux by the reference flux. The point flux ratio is 1.01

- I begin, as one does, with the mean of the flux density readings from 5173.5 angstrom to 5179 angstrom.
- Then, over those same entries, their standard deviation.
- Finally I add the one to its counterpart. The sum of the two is 8.9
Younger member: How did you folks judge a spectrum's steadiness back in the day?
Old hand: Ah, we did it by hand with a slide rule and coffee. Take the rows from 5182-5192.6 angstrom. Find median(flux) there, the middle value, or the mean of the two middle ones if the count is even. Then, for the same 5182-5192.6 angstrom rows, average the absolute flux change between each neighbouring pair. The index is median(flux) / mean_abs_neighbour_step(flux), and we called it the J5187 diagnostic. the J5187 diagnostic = 48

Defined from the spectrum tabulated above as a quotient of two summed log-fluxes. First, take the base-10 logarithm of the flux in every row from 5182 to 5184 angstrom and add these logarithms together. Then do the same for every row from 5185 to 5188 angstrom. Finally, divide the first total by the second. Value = 0.983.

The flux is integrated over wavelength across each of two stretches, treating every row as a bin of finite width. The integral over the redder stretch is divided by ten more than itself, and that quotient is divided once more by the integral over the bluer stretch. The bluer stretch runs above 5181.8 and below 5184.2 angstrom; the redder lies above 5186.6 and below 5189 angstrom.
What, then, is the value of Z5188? 0.032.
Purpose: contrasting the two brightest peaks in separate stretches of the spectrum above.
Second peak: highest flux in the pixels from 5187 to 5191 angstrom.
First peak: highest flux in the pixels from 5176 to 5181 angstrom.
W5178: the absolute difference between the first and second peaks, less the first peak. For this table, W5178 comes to -8.76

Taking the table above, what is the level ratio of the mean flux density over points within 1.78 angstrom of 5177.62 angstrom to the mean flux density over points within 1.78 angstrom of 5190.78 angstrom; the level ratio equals 1.05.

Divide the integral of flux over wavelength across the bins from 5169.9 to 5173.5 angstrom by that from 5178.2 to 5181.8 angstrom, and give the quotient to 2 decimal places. 1.03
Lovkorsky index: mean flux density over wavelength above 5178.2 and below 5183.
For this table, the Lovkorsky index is 8.95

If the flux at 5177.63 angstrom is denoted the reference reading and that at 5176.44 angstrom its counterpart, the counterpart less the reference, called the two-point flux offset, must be -0.18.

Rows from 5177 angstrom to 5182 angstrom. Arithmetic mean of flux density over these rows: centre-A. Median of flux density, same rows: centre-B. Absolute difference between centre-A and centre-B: 0.014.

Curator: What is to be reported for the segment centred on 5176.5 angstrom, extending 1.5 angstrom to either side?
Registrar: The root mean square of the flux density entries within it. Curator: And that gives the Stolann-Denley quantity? 8.72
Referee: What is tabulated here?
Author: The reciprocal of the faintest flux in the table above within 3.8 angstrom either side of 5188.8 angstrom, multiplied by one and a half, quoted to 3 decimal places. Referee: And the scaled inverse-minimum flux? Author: 0.184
